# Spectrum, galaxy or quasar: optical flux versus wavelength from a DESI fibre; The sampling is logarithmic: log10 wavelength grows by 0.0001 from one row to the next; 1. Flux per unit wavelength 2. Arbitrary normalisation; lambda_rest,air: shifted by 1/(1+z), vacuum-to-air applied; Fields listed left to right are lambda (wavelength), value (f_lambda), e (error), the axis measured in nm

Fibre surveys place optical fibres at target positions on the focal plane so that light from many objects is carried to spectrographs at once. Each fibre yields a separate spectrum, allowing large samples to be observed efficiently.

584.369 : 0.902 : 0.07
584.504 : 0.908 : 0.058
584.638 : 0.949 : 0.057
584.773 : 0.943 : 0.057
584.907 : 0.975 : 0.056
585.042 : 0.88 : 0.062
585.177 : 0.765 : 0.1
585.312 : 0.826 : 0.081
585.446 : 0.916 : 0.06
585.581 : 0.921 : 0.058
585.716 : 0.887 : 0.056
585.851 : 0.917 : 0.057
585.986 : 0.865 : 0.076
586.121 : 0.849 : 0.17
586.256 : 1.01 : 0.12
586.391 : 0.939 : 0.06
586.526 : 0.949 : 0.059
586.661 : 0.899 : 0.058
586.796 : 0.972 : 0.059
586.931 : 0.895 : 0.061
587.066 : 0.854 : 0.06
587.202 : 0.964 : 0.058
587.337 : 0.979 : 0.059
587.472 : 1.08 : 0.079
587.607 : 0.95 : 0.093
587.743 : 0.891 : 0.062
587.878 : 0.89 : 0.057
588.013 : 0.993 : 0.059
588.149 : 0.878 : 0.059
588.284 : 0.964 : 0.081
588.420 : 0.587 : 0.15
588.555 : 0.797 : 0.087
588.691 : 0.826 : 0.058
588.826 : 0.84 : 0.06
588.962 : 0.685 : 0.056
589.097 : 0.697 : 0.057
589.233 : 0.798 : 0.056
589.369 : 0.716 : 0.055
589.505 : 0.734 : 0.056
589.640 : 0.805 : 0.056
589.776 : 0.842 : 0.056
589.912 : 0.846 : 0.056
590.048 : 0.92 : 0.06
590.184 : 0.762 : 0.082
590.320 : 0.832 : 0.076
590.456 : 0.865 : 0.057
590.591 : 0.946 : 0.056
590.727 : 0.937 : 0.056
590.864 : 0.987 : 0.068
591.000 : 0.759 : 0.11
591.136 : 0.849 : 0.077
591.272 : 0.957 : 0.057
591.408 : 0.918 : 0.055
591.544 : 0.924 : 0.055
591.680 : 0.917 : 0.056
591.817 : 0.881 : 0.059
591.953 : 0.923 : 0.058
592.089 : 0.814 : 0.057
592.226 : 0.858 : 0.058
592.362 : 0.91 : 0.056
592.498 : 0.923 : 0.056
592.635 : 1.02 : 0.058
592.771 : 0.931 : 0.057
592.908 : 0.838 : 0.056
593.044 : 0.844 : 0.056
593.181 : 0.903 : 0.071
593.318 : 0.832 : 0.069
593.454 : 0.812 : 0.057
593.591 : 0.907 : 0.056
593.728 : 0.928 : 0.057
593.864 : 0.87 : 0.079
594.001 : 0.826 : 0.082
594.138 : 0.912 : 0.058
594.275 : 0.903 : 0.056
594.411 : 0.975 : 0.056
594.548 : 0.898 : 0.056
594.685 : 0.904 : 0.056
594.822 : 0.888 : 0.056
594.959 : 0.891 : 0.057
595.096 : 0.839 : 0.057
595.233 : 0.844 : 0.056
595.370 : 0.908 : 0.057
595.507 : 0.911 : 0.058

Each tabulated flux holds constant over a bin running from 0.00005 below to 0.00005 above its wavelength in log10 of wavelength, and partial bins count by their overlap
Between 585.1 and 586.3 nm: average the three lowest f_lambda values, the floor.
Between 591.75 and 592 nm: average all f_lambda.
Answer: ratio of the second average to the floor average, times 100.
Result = 111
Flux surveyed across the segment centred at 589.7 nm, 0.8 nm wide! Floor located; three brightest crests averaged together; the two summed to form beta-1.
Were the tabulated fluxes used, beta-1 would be 1.59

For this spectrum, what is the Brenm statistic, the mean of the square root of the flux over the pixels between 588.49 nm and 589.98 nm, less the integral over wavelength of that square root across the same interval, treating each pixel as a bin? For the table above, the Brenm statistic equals -0.43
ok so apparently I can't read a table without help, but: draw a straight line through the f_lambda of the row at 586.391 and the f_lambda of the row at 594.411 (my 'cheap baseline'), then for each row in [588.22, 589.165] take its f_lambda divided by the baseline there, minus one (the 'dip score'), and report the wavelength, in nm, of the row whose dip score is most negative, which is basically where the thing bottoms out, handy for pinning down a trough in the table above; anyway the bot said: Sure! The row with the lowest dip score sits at 588.420 nm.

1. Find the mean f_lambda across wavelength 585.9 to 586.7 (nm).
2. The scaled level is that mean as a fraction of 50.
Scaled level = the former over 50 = 0.0184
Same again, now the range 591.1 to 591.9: 0.0182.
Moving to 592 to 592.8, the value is 0.0182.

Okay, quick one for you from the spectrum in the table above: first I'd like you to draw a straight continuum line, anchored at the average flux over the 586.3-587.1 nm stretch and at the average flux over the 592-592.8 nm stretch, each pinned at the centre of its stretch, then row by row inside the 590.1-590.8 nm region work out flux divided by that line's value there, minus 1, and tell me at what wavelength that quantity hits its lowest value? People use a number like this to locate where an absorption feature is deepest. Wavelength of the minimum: 590.184 nm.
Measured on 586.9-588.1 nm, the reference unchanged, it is 587.066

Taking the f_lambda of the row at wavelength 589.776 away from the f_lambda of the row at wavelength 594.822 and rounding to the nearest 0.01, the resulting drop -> 0.05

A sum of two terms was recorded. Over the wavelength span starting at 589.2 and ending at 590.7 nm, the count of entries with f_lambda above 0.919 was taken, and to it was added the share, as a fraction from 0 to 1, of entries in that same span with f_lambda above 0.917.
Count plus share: 2.2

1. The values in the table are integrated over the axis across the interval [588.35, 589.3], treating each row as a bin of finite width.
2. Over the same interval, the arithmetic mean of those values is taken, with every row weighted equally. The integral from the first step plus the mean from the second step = 1.46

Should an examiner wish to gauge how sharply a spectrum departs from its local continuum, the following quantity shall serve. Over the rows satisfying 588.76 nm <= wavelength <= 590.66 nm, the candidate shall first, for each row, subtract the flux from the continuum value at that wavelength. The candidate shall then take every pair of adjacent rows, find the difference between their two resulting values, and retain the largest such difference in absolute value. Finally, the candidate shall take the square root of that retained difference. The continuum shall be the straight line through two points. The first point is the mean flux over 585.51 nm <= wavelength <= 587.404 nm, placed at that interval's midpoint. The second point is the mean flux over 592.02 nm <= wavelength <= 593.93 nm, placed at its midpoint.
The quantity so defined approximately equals 0.40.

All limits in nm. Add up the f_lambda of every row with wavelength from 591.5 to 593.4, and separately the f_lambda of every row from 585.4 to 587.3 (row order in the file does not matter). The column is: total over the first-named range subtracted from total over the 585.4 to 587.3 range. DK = 0.32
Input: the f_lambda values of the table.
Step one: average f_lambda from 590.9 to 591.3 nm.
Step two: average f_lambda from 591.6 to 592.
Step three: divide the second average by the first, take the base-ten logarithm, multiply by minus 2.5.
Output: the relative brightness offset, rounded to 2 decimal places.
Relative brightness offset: -0.06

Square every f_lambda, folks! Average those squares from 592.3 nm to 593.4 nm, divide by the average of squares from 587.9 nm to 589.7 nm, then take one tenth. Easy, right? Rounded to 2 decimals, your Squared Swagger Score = 0.13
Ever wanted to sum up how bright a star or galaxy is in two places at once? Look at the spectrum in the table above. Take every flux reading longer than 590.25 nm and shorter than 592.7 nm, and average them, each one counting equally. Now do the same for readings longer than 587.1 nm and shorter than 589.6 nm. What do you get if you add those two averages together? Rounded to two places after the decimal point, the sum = 1.75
